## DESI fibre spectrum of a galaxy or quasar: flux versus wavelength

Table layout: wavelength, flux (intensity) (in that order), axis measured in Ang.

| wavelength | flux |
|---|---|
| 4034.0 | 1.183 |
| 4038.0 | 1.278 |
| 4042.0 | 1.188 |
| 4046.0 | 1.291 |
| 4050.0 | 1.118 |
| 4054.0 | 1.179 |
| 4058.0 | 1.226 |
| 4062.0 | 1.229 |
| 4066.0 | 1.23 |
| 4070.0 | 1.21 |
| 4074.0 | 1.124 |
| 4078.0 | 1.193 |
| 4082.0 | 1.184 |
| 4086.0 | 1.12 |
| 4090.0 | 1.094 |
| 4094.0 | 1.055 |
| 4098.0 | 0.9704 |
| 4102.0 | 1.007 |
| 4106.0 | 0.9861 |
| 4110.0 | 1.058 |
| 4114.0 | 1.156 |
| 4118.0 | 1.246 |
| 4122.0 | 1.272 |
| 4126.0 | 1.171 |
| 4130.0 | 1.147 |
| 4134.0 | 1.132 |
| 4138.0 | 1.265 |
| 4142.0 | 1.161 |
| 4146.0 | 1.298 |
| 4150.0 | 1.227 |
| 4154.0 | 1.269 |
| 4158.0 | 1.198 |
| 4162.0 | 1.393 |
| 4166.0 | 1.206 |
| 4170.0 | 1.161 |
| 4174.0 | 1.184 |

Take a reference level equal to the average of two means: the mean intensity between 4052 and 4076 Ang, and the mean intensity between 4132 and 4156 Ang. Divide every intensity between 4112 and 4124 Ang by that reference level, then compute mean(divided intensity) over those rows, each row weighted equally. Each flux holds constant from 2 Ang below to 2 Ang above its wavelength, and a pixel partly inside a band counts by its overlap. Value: 1.01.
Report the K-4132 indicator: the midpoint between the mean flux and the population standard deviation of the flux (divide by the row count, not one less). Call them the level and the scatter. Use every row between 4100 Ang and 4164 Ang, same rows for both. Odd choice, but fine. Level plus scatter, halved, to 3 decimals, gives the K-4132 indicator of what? 0.646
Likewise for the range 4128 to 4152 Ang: 0.634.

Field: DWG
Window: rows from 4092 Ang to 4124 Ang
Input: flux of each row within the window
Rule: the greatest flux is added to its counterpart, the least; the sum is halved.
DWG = 1.121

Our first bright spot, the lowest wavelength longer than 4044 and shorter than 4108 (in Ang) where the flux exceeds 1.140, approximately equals 4046.0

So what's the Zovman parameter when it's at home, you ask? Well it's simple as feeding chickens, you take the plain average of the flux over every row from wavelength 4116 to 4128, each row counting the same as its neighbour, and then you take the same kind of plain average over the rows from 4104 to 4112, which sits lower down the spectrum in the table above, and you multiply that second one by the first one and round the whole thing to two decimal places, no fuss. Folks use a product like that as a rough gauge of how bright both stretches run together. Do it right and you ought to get 1.26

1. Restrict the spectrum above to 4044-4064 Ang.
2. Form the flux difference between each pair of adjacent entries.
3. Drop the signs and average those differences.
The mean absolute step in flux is 0.071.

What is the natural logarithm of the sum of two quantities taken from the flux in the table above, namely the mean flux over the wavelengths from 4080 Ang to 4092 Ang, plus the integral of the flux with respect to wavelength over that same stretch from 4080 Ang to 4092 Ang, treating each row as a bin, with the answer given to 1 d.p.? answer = 2.7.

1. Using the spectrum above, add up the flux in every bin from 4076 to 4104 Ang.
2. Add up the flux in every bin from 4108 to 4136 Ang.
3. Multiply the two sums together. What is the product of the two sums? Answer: 62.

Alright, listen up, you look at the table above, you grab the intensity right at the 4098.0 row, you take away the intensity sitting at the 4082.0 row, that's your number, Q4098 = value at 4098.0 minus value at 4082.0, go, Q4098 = -0.21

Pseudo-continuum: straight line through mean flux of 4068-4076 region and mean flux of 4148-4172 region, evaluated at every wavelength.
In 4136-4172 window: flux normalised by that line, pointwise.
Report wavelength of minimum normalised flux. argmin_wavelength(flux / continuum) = 4170.0 Ang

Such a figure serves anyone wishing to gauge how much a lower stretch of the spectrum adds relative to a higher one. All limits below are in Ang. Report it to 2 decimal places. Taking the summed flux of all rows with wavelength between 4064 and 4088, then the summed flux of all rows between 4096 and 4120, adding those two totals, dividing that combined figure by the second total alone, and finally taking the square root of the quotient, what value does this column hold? 1.45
